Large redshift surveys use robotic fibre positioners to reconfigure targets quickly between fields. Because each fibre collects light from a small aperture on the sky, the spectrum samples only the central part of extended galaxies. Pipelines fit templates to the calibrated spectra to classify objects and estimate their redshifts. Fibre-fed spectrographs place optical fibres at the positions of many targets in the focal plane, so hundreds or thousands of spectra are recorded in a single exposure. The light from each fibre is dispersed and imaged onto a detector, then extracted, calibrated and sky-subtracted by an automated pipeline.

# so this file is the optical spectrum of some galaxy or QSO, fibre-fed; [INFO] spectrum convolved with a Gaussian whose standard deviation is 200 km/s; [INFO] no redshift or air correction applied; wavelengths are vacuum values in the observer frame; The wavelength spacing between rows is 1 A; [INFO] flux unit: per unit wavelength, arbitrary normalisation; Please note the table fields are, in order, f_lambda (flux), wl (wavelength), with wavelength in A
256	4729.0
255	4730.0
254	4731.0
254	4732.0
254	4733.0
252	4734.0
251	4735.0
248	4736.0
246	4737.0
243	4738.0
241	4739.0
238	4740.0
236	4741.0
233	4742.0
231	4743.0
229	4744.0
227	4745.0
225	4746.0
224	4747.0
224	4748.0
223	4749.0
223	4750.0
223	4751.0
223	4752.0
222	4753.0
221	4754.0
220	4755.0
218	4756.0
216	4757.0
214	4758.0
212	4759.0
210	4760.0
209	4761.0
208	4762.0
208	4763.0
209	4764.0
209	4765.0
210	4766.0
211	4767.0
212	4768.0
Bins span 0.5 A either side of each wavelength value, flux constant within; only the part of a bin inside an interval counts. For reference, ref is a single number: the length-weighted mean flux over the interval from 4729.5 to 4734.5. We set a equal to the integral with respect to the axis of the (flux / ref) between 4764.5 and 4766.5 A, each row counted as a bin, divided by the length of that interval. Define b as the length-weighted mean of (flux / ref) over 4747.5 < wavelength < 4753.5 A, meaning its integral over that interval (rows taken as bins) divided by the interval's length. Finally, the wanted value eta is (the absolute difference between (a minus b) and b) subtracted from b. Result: -0.05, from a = 0.83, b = 0.88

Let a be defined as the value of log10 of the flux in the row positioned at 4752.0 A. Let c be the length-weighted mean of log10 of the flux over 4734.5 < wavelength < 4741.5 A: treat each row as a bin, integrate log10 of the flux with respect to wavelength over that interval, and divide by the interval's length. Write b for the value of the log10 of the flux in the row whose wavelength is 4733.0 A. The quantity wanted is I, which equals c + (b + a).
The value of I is 7.14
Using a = 2.35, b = 2.405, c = 2.39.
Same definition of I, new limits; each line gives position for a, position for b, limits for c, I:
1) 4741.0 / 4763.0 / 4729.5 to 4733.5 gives 7.10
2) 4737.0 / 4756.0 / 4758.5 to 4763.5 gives 7.05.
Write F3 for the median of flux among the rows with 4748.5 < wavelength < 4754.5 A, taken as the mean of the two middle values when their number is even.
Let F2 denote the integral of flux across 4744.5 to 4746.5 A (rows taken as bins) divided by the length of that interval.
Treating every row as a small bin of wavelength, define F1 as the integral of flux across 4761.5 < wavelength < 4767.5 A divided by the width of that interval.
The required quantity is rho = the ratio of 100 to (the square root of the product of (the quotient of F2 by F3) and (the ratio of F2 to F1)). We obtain 95.6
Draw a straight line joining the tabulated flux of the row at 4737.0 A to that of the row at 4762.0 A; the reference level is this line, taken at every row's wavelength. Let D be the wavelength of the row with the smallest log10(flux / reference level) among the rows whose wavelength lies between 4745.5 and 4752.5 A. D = 4746.0 A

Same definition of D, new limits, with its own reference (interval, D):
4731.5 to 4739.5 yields 4739.0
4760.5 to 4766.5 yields 4761.0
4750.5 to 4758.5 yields 4751.0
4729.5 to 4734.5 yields 4730.0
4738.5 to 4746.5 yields 4746.0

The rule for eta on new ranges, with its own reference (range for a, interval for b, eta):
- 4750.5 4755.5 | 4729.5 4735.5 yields -0.12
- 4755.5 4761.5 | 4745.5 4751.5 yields -0.04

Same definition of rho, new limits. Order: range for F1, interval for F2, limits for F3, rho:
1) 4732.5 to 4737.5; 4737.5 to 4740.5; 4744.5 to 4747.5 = 98.6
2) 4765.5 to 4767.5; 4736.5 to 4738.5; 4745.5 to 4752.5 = 88.6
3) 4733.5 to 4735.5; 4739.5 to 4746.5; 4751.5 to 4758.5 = 101.7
